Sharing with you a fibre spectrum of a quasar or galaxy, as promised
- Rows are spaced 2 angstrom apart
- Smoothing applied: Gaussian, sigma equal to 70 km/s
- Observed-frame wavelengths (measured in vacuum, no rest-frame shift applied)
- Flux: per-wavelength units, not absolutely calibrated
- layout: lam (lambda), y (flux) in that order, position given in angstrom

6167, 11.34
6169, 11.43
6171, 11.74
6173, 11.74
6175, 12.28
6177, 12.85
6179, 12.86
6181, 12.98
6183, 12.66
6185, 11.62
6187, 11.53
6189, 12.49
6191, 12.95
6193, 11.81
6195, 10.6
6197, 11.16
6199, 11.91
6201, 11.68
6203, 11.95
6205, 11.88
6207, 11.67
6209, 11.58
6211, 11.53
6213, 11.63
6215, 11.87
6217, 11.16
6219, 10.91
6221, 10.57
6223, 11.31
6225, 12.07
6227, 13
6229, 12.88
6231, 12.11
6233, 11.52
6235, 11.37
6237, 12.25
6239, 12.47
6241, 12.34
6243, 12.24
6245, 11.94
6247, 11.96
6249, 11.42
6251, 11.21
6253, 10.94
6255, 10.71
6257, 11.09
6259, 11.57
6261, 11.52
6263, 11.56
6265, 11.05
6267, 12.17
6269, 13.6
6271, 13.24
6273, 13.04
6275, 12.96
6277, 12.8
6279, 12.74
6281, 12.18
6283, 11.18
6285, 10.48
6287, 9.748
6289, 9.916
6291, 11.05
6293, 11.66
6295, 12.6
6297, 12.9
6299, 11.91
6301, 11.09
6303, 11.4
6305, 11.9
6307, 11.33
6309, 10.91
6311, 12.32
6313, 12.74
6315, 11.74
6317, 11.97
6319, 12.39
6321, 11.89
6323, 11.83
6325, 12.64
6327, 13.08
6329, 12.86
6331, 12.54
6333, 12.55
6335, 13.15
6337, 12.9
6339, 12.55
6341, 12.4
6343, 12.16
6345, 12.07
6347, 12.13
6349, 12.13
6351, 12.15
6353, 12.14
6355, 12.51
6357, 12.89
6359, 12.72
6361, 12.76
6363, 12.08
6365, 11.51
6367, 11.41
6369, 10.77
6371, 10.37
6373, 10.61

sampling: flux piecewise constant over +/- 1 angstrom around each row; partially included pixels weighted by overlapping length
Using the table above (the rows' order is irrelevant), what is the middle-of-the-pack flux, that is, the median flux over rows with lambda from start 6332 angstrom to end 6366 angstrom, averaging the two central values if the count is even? 12.4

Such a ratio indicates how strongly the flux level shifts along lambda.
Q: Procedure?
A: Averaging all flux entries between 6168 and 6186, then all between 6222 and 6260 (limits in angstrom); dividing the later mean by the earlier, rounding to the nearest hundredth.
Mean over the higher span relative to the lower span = 0.96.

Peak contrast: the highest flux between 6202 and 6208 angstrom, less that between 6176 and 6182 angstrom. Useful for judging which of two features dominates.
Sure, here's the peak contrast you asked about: -1.0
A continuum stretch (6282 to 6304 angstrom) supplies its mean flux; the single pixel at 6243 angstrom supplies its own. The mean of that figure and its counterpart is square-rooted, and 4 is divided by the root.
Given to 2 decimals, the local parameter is 1.17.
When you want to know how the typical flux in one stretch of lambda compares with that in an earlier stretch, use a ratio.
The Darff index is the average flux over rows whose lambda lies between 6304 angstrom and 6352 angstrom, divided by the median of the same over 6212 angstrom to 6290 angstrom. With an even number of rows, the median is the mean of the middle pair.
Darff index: 1.05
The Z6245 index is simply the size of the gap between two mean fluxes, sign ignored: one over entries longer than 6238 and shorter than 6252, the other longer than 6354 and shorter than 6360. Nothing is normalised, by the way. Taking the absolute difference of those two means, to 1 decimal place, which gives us 0.8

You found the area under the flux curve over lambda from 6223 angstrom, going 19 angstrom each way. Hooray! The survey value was 448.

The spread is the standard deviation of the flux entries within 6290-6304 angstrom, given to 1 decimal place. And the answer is 0.7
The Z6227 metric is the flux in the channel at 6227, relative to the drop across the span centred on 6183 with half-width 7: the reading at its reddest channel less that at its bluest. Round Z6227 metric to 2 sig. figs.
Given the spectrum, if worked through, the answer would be -36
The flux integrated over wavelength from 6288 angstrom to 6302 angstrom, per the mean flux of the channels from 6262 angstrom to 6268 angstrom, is 14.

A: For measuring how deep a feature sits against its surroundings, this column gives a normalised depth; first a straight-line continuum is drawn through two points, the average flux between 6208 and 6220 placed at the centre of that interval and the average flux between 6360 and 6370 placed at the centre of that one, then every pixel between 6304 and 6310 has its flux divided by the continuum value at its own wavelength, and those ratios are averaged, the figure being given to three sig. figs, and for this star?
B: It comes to 0.981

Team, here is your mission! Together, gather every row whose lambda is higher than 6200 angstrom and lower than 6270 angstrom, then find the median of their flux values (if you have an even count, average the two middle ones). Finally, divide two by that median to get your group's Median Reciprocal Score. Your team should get 0.172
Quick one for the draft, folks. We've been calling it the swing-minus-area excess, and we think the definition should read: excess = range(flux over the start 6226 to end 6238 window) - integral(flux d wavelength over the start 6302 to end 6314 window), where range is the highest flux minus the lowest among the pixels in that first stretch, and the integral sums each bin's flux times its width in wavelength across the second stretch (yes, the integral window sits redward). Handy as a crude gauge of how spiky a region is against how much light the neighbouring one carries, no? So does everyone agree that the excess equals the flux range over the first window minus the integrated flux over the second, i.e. -140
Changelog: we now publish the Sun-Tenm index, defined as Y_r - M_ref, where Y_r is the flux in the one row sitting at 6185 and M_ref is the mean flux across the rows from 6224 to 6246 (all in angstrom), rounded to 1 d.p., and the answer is -0.6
